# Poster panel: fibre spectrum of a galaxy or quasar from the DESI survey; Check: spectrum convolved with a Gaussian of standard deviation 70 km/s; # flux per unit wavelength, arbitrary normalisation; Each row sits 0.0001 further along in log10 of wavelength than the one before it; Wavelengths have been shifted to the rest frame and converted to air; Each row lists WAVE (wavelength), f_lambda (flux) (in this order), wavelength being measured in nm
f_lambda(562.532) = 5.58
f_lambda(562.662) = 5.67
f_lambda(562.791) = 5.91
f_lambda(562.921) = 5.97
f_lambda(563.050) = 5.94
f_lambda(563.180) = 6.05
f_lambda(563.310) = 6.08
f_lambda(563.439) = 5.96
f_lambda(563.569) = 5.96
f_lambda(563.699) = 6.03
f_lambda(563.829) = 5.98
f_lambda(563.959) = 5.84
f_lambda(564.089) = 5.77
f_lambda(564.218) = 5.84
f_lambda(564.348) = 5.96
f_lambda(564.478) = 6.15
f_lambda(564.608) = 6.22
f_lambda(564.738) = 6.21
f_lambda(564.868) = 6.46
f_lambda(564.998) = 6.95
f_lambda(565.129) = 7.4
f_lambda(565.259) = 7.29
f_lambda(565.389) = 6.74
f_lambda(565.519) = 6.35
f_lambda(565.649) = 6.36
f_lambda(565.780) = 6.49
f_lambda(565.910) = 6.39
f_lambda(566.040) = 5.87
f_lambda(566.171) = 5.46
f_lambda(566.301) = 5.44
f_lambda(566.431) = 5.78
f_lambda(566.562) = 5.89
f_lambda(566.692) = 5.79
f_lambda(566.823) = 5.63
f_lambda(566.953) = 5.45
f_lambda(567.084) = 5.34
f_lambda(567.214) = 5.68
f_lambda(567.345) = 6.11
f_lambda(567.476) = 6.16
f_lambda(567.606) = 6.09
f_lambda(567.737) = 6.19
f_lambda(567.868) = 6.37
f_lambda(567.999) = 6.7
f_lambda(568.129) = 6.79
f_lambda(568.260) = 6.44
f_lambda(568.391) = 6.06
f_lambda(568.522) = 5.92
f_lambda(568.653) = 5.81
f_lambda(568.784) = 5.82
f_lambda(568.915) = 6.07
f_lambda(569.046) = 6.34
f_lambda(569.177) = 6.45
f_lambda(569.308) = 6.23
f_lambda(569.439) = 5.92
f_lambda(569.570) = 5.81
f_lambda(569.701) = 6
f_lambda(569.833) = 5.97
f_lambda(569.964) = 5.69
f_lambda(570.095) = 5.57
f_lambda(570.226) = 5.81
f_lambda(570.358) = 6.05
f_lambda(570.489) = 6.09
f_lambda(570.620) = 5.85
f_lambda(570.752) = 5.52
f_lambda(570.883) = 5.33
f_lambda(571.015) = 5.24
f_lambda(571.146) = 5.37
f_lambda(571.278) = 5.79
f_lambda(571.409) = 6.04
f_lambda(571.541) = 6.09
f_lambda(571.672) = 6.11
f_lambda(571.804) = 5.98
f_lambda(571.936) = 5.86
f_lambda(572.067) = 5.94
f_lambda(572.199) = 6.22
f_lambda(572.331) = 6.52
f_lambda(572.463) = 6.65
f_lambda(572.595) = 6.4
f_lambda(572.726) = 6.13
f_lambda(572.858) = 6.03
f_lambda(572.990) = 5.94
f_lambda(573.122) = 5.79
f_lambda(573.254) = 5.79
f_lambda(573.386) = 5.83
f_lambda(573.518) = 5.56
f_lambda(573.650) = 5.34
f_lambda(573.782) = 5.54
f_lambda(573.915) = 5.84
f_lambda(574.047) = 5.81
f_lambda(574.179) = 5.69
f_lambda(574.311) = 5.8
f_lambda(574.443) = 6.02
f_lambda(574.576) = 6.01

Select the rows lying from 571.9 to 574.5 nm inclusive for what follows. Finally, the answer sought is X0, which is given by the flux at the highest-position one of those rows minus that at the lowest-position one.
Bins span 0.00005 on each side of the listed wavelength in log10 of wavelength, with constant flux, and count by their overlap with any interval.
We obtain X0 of 0.2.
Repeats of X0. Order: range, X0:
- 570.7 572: 0.3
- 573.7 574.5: 0.5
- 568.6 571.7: 0.3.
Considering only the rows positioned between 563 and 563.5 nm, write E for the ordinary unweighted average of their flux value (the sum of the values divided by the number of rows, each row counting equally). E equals 6.01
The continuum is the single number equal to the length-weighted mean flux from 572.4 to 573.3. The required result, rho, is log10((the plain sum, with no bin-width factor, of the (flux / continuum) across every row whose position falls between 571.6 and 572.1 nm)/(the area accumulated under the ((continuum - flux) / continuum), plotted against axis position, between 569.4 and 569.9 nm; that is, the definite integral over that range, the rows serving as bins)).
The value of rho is 2.41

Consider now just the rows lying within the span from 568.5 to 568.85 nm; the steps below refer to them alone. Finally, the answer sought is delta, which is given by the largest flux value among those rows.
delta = 5.92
